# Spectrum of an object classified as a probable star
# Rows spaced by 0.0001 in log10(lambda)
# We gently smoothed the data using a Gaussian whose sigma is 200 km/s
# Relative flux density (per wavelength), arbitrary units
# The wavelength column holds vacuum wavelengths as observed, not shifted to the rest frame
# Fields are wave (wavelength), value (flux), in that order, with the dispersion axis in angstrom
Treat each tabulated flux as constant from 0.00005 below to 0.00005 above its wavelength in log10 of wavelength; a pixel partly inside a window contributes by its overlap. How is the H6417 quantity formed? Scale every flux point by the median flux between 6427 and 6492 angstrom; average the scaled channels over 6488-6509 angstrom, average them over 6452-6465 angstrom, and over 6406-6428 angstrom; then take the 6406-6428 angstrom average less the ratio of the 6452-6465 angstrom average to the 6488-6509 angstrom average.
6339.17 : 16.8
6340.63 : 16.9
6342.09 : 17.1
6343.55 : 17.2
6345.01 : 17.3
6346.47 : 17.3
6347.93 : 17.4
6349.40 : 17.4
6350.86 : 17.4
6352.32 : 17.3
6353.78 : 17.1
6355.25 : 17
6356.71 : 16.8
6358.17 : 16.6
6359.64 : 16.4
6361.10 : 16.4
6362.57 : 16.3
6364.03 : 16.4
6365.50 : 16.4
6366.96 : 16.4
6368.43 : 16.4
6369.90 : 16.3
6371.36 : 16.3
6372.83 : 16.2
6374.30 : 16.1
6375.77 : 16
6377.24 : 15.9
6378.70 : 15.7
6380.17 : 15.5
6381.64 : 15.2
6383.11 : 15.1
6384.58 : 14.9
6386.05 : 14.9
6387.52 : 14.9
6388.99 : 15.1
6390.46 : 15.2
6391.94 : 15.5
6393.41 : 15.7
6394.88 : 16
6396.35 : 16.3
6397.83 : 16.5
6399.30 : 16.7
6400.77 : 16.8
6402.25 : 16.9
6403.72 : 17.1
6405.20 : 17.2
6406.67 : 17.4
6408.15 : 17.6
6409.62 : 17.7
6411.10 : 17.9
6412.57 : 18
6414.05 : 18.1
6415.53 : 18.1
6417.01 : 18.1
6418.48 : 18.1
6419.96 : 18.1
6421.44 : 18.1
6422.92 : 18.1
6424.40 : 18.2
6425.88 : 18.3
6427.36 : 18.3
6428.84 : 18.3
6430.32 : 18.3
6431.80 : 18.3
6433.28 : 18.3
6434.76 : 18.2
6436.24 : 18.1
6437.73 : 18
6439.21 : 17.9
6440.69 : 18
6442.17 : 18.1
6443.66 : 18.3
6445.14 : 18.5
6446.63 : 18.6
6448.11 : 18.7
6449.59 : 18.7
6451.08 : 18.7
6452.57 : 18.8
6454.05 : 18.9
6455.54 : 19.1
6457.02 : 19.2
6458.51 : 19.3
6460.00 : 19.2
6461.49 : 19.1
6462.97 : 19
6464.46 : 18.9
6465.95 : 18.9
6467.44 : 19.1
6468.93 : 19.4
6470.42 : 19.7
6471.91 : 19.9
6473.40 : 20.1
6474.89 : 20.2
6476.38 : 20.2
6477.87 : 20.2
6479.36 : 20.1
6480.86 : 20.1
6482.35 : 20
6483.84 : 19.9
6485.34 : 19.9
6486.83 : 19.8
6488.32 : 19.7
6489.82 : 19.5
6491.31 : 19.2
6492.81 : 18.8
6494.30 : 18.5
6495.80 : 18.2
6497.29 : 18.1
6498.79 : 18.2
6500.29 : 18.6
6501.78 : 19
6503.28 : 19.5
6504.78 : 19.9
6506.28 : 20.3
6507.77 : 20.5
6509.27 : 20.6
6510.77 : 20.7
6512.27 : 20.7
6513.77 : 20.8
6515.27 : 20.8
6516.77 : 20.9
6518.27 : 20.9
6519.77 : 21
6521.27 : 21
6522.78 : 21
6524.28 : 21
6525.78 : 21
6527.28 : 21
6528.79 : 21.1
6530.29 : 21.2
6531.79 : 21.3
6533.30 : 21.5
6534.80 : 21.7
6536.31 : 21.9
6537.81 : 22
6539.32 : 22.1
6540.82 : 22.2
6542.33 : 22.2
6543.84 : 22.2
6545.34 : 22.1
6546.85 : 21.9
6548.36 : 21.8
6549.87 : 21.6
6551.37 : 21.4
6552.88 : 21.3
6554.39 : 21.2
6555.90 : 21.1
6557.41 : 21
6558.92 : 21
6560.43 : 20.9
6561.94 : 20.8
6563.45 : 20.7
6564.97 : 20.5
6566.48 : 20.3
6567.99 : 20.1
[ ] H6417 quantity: -0.050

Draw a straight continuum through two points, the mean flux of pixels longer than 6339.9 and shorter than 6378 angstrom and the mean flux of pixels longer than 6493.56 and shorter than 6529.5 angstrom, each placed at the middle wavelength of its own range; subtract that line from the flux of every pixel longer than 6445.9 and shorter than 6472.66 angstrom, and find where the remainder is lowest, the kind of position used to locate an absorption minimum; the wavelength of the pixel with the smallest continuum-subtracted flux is 6465.95 angstrom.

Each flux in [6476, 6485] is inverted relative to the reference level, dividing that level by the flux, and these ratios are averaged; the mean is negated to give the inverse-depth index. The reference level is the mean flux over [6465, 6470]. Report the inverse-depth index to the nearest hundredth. -0.95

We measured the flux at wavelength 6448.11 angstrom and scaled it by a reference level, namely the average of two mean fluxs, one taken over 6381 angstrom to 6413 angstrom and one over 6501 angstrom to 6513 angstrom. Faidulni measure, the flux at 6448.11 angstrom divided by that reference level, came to 1.026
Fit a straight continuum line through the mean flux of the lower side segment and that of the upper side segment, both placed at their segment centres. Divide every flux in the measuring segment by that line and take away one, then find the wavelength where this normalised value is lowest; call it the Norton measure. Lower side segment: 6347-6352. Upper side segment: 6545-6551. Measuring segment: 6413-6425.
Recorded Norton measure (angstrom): 6422.92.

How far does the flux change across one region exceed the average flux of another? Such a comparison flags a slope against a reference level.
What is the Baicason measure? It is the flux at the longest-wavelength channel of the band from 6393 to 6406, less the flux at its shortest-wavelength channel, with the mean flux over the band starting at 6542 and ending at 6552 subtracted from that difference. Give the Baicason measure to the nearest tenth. -20.4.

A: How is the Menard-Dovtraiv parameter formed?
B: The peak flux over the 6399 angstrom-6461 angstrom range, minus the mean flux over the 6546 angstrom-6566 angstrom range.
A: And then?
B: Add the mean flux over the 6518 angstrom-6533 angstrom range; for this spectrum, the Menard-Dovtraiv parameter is 19.2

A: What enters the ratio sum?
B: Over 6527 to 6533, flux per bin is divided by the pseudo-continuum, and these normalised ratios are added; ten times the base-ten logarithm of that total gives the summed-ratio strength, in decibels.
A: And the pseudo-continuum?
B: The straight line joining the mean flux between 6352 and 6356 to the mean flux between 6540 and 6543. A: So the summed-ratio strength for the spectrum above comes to 5.9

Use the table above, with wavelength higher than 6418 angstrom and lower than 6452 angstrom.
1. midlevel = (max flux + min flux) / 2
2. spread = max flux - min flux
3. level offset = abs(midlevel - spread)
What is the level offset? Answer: 17.5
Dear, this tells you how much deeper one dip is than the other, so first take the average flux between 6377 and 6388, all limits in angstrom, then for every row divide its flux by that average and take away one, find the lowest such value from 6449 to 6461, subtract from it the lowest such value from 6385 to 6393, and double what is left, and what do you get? 0.50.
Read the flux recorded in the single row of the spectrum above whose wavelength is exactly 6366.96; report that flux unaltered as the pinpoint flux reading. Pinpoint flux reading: 16.4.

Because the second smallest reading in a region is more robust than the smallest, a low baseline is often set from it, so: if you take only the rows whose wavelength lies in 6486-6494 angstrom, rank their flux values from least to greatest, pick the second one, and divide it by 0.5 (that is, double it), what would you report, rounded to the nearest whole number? 38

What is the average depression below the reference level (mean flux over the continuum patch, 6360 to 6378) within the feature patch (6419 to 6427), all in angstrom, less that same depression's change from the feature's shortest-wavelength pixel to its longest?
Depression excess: -1.7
